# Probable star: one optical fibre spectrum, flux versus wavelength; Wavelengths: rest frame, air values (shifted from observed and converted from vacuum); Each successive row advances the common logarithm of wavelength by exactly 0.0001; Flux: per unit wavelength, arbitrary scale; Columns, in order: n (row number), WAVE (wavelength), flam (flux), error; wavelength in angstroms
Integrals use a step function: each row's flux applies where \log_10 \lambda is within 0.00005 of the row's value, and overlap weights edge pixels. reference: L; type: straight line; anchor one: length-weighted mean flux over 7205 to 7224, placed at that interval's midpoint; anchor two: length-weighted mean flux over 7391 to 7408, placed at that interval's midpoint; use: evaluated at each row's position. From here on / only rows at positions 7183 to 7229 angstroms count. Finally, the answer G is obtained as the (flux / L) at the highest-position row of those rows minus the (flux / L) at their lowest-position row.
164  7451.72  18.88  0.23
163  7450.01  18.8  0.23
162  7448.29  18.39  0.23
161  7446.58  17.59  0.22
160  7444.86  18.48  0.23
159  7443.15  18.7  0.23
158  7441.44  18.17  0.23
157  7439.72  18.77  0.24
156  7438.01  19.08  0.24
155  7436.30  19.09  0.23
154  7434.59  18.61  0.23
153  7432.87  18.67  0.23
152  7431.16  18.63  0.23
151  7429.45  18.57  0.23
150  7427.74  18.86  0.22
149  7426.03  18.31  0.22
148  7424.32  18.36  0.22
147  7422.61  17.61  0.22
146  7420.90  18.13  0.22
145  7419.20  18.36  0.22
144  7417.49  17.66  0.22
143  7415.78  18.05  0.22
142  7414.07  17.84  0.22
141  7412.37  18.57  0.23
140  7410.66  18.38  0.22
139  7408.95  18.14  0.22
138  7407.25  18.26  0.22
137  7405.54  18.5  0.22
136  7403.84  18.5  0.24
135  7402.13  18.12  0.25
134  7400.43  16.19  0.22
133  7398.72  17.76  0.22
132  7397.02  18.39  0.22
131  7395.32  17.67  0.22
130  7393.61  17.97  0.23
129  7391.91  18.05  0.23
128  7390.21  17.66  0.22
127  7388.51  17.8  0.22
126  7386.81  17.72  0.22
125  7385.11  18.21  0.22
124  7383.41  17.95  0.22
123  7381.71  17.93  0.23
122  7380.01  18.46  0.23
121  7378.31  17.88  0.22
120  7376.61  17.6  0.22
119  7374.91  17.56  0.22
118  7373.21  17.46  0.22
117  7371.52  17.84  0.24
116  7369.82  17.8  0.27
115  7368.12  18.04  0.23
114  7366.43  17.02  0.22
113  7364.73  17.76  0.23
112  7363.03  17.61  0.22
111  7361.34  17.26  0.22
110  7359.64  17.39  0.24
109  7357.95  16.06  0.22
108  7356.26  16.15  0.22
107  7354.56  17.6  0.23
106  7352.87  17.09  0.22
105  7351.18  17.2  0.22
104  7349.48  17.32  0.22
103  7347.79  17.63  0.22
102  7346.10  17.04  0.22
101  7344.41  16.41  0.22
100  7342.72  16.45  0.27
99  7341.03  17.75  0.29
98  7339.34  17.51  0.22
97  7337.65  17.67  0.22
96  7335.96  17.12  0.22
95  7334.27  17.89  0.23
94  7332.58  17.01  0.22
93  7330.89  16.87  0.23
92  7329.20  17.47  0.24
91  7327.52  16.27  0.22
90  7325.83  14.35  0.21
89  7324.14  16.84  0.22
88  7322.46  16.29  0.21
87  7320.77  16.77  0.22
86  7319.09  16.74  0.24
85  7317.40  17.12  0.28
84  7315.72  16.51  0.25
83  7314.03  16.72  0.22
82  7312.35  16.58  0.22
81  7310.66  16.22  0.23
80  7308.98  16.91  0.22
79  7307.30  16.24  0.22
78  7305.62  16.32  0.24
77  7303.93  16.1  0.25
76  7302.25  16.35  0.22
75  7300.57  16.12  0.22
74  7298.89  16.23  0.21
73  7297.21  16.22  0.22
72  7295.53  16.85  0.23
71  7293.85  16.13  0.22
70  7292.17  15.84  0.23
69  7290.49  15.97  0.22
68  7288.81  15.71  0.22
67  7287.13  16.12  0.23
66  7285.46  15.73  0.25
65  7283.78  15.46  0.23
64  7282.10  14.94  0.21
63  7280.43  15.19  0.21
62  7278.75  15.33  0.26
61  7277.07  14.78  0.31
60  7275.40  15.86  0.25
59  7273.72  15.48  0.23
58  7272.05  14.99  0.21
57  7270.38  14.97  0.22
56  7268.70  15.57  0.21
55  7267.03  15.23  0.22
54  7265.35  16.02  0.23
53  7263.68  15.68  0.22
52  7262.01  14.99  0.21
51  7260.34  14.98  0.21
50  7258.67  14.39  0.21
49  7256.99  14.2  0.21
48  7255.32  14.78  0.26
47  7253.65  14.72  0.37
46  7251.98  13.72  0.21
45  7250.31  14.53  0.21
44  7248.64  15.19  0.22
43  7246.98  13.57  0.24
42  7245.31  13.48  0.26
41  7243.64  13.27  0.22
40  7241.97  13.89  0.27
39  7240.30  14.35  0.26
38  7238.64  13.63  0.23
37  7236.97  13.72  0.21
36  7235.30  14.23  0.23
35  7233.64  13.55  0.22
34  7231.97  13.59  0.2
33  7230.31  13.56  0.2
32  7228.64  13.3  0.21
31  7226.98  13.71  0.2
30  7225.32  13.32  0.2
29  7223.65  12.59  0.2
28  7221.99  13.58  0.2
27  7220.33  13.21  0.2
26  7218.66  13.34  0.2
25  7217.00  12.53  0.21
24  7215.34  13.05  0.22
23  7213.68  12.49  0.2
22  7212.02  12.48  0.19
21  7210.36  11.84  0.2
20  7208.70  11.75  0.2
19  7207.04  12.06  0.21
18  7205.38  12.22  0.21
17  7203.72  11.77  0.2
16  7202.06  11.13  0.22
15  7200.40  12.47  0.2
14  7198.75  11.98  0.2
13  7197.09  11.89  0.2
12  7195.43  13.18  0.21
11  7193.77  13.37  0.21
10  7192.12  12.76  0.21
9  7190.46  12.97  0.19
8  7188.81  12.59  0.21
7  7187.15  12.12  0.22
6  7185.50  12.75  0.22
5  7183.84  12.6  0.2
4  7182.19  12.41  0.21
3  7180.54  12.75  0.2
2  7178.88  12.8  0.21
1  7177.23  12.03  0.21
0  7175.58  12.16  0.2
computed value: -0.05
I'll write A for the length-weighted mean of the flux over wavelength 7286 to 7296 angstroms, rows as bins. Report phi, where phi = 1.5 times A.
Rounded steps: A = 16.1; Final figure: 24.1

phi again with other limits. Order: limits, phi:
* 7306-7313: 24.7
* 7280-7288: 23.3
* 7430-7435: 27.9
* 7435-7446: 28.0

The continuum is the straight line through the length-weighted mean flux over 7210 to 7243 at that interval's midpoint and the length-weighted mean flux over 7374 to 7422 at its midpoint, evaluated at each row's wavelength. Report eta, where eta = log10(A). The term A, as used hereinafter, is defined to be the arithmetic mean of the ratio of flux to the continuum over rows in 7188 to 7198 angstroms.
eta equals 0.013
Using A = 1.03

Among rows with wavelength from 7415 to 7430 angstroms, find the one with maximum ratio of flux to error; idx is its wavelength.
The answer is 7427.74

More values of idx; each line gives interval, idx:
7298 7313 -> 7298.89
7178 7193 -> 7190.46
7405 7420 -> 7405.54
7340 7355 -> 7347.79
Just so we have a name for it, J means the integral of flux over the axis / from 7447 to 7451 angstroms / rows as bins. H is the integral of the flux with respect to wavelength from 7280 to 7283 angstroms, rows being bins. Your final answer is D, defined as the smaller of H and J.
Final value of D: 45.2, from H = 45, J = 74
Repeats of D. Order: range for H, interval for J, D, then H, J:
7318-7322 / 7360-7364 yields 66.9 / 67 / 70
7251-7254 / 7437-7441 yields 42.5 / 42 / 75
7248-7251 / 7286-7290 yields 44.6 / 45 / 64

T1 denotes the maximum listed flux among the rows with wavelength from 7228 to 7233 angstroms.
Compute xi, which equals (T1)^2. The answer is 185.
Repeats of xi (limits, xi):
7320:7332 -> 305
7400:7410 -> 342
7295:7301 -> 284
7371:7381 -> 341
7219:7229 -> 188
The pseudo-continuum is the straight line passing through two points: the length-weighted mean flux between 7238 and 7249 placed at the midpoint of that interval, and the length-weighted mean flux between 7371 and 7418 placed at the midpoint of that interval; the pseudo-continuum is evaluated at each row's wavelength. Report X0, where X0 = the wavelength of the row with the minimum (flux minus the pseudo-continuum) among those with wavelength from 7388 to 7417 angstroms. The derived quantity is 7400.43 angstroms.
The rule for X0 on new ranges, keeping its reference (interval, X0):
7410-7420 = 7417.49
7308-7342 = 7325.83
